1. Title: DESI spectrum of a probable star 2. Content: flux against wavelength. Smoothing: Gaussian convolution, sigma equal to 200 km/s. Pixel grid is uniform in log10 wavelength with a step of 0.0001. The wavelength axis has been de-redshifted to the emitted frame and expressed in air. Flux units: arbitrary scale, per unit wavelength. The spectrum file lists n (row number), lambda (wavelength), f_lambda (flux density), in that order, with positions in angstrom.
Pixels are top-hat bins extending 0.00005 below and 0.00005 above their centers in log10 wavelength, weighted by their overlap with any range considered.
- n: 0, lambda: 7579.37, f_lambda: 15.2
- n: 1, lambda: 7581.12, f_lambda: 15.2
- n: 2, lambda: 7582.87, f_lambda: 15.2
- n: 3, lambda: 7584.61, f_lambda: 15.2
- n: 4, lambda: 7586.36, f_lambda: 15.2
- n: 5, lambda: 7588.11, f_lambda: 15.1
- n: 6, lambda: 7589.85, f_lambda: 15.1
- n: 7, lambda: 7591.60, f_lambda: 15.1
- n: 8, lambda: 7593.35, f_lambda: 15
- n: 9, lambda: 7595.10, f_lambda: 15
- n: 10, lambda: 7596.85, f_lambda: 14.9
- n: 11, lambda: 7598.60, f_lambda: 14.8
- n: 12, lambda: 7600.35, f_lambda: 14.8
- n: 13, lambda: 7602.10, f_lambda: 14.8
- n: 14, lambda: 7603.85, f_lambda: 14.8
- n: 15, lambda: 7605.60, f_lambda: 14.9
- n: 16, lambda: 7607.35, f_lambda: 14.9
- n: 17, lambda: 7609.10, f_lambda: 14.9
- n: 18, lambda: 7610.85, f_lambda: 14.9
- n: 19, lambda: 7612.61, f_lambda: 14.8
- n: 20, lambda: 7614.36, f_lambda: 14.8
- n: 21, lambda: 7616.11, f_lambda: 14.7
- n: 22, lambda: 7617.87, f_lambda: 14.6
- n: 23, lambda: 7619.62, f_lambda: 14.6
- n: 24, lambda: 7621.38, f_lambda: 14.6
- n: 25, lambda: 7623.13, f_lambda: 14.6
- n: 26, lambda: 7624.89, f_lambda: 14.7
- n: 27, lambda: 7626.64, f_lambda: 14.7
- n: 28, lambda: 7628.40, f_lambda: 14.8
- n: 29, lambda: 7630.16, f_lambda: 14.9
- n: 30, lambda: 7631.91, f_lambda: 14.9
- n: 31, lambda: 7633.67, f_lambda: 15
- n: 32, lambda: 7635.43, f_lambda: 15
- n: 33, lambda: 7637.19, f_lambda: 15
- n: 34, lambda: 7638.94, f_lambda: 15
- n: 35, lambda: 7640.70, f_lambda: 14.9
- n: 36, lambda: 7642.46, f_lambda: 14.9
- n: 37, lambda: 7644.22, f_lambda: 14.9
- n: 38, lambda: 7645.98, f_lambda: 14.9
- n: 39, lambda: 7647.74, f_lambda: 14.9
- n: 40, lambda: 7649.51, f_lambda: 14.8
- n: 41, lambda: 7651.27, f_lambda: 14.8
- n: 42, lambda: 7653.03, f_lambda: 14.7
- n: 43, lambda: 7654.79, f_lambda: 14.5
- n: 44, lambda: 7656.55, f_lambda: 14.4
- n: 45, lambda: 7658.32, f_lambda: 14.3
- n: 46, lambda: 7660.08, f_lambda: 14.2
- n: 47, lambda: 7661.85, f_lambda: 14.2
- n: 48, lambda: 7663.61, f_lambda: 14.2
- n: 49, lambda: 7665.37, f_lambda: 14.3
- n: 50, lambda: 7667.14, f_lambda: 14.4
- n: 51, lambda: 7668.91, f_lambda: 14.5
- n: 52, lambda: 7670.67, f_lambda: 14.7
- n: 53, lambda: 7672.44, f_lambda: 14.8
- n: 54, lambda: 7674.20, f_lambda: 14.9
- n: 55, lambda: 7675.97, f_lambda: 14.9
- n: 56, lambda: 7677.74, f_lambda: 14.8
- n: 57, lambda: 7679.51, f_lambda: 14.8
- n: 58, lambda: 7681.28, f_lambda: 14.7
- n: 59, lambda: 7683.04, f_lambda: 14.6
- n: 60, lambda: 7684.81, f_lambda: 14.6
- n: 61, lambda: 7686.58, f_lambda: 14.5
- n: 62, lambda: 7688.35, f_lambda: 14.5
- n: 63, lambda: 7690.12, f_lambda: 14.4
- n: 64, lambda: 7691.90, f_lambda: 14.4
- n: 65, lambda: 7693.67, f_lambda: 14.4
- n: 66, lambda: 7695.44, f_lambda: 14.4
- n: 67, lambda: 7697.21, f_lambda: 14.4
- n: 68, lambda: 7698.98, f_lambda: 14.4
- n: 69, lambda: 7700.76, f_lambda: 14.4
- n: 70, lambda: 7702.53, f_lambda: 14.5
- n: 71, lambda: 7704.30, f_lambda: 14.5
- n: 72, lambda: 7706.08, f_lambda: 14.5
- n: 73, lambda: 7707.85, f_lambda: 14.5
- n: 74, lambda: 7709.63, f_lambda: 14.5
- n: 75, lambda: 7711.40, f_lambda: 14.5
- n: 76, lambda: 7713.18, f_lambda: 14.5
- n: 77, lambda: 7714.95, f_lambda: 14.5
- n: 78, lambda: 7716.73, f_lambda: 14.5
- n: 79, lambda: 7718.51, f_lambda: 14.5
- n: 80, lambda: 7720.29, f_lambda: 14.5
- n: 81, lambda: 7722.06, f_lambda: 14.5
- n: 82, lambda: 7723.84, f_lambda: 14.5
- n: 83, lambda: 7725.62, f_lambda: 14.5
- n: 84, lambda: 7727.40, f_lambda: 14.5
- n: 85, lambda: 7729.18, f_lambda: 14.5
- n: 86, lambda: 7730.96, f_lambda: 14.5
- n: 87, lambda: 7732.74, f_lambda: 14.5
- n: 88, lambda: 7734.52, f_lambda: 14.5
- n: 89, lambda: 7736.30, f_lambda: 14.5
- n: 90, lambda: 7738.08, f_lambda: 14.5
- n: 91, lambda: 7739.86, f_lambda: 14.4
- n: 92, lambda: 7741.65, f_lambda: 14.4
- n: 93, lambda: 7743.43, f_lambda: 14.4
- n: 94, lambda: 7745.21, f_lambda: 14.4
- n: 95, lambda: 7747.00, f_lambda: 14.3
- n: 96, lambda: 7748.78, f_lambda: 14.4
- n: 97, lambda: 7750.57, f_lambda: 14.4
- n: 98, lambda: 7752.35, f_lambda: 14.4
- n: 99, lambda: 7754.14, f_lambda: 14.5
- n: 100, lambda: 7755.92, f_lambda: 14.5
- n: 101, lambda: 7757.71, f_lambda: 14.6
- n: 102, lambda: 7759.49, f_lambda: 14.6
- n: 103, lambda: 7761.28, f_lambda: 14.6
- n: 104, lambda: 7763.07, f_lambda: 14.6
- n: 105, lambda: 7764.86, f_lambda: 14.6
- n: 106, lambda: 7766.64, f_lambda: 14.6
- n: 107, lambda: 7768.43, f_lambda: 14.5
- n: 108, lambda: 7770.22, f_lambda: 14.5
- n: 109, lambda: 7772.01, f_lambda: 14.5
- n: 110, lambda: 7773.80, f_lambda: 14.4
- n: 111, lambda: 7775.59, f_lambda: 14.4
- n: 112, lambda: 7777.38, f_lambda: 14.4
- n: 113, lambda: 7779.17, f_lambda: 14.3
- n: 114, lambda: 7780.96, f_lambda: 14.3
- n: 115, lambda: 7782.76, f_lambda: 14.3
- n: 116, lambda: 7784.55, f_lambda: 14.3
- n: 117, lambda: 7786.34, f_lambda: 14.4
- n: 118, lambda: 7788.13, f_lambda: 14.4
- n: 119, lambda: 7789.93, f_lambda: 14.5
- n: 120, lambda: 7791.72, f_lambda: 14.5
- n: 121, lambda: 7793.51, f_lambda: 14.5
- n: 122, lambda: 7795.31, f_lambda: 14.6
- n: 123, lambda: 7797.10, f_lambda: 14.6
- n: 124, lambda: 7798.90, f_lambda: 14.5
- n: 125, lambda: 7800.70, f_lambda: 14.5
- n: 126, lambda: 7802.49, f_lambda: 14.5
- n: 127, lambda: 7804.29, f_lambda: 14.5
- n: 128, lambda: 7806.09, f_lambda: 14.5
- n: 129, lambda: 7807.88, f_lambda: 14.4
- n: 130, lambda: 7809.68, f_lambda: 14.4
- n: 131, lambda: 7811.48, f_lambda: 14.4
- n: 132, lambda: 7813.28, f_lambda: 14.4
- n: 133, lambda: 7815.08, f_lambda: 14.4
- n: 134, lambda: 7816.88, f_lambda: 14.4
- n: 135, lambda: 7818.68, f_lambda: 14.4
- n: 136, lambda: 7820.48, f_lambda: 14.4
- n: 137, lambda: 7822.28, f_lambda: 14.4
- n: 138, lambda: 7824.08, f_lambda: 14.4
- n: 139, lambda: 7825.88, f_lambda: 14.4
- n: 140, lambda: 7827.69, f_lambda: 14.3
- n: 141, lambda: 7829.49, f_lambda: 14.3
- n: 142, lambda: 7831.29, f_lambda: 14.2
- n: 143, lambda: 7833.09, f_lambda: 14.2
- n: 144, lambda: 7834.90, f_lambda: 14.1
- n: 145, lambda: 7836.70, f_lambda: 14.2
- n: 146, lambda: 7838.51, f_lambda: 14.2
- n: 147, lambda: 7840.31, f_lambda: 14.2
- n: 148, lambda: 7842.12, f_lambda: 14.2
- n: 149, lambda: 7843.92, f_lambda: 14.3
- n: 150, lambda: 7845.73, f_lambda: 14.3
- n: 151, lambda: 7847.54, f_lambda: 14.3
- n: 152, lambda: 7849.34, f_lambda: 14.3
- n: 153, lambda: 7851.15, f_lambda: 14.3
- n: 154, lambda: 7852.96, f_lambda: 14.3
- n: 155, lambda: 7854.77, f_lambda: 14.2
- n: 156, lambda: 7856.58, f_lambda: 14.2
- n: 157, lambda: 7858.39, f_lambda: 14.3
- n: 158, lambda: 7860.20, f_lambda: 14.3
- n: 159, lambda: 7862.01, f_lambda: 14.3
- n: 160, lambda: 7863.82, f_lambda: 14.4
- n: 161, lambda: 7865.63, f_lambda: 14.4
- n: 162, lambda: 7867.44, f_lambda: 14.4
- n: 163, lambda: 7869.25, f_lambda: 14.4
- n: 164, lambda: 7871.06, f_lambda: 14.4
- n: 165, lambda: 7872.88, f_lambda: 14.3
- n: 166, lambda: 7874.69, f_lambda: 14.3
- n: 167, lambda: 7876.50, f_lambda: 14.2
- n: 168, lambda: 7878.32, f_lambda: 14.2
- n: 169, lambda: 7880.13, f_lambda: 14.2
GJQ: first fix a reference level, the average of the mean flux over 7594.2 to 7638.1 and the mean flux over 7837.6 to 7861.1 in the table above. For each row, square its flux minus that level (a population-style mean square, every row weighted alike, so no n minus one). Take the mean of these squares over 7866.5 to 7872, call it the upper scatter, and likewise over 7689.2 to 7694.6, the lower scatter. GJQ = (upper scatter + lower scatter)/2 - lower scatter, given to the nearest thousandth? 0.000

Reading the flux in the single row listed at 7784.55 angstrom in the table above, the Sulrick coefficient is 14.3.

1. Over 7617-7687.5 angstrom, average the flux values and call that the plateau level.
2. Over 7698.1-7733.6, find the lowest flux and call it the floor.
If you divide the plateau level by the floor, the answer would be 1.020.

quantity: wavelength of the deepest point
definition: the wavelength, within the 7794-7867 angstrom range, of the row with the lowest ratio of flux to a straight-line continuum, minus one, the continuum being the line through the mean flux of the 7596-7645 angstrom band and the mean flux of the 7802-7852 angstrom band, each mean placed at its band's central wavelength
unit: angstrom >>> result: 7834.90 angstrom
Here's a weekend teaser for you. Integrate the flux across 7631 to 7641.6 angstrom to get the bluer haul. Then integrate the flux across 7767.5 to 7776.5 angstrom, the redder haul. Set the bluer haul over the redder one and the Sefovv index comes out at 1.2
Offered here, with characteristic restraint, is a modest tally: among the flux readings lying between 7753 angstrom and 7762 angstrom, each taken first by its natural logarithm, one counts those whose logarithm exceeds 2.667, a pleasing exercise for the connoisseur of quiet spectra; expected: 5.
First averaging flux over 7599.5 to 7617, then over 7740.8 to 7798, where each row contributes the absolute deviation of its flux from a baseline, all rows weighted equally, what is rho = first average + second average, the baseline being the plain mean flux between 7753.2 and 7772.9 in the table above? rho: 0.393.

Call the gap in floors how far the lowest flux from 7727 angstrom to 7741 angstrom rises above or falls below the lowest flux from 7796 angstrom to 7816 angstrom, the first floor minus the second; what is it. 0.0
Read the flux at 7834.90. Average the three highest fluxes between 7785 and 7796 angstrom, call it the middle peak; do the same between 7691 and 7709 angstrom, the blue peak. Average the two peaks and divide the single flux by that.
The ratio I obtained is 0.971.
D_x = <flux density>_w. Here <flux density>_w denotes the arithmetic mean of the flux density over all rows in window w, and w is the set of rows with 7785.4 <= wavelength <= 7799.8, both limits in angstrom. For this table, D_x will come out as 14.5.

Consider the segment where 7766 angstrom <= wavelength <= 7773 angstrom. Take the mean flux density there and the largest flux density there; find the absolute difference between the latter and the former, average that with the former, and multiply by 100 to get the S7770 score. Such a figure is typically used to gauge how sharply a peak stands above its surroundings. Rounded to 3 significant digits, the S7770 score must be 730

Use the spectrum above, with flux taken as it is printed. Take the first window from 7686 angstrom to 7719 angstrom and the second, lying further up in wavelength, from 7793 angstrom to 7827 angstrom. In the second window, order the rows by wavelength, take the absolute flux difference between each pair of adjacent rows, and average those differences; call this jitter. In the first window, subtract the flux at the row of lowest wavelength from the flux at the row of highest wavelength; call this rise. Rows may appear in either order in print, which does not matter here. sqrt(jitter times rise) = 0.00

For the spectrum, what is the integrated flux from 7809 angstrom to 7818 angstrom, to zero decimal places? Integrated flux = 130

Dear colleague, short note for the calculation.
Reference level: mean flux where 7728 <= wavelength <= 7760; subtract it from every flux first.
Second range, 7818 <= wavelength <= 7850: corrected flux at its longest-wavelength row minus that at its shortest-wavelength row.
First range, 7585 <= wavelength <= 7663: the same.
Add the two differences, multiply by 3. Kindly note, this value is -3.3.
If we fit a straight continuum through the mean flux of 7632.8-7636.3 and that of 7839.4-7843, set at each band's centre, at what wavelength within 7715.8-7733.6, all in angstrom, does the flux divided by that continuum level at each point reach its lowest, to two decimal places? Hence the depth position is 7716.73 angstrom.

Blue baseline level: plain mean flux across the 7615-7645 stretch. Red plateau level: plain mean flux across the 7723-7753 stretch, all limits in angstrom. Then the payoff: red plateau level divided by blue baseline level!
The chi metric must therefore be 0.975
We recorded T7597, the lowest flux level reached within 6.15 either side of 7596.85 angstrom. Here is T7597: 14.8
